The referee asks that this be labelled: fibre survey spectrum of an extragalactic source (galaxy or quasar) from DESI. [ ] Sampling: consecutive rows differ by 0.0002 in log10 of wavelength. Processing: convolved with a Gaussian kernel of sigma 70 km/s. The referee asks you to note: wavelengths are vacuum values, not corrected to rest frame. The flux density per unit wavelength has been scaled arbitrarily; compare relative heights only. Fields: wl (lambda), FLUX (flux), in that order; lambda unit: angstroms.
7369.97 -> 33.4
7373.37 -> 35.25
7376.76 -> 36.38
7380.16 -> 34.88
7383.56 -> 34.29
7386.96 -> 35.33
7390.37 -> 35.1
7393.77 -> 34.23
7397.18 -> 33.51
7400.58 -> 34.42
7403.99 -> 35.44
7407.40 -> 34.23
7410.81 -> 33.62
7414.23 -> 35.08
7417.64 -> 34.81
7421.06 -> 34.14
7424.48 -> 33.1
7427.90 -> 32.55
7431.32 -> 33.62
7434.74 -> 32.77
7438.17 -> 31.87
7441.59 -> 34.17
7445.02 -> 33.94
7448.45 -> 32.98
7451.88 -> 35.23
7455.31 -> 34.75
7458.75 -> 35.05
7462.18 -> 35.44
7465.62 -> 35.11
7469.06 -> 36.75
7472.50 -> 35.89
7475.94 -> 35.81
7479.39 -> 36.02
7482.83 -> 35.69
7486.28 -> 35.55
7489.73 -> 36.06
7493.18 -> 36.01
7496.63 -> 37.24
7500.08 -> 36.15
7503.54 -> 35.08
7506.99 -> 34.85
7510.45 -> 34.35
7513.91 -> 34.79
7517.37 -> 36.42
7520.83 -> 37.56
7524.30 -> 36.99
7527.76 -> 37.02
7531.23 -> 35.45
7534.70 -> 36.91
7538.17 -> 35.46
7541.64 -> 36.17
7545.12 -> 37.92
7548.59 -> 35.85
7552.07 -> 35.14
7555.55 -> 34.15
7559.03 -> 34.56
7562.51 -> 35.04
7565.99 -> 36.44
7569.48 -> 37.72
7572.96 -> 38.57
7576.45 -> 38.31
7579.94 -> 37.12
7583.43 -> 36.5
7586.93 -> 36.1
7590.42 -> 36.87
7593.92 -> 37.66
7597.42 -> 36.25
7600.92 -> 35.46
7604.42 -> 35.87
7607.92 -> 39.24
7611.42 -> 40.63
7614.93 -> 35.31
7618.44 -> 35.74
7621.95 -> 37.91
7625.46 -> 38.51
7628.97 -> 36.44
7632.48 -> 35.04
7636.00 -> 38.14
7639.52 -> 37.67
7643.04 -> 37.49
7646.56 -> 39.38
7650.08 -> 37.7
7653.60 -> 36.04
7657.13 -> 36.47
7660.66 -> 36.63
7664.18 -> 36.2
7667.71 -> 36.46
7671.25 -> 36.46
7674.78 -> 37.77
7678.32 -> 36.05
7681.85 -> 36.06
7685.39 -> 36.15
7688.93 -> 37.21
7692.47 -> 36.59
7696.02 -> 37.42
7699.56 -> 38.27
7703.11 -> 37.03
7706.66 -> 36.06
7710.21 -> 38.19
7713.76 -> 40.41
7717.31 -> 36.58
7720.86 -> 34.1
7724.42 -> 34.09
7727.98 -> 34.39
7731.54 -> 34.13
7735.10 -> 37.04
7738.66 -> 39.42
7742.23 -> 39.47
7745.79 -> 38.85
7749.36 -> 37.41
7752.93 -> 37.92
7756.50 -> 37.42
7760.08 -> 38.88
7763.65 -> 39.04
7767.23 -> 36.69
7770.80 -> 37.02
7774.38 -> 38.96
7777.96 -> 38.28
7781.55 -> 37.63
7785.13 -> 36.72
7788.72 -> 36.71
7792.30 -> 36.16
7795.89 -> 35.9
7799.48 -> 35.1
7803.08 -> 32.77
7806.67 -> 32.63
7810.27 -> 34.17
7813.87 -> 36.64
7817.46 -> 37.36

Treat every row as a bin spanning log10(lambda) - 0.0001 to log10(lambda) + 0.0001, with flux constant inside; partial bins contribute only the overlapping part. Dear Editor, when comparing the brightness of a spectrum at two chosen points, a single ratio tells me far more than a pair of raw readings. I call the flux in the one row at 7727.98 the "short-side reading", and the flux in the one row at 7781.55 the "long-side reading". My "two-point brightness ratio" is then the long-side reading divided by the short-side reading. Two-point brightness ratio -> 1.09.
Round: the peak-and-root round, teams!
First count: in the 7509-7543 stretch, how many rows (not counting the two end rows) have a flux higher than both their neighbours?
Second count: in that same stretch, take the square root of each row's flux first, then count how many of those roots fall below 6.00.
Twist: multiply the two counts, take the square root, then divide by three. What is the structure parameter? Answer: 1.2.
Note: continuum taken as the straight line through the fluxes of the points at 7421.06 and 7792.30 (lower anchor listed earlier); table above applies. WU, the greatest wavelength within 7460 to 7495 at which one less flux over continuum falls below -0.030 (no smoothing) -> 7493.18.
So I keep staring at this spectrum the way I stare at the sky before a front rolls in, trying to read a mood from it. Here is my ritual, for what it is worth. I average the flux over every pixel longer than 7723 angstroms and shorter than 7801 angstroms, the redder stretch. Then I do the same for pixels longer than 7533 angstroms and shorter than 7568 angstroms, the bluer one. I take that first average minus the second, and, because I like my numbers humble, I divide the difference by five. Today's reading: 0.28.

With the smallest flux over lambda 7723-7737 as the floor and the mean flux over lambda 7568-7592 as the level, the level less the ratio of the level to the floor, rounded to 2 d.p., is 36.22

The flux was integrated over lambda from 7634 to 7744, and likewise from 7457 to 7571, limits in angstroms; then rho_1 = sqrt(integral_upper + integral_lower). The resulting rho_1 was 90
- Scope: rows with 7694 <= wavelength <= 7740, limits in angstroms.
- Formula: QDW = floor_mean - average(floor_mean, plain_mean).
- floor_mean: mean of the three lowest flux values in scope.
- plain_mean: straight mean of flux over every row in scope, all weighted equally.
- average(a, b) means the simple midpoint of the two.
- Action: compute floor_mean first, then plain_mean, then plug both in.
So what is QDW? -1.3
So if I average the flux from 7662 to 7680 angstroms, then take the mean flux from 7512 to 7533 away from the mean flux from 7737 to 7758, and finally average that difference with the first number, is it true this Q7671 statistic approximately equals 19.3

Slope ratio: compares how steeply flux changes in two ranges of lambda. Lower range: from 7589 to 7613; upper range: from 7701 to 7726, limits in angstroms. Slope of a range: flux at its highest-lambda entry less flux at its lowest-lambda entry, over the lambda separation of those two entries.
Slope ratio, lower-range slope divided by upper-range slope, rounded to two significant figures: -1.3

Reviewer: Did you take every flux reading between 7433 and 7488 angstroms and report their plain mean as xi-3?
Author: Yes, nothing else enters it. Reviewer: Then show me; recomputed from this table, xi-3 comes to 34.8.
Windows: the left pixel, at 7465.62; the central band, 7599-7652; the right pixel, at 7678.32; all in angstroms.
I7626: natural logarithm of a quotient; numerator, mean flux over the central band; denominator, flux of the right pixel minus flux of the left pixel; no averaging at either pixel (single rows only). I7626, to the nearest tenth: 3.7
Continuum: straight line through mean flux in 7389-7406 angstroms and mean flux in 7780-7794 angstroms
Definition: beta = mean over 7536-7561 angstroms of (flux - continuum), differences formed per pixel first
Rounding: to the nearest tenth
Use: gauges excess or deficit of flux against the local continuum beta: 0.2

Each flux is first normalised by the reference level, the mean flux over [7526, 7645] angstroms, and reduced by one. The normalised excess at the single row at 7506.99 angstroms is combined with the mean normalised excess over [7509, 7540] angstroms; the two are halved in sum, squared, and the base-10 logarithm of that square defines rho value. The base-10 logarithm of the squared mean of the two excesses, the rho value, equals -2.9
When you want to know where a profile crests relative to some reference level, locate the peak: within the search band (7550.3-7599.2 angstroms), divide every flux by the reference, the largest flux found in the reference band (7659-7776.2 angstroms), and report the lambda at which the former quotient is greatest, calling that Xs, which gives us 7572.96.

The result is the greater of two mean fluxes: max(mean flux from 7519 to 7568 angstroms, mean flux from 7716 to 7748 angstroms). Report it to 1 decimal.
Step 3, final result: 36.5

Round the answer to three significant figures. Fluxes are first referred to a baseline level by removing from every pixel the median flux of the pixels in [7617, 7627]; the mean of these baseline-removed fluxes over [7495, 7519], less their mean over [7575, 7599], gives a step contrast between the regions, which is -1.42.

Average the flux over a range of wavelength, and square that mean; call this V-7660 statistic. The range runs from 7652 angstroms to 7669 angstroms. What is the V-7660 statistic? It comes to 1322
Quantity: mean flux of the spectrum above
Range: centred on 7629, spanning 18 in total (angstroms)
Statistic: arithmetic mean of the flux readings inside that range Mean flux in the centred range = 37.2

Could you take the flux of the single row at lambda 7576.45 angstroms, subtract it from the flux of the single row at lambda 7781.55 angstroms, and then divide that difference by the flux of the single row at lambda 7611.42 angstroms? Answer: -0.02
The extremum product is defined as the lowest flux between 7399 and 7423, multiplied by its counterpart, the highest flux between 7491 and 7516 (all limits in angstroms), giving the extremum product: 1252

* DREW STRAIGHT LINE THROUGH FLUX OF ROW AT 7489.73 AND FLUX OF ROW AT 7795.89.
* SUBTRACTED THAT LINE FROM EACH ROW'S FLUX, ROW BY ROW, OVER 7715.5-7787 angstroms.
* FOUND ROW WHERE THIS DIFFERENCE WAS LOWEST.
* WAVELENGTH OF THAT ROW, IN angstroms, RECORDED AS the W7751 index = 7724.42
